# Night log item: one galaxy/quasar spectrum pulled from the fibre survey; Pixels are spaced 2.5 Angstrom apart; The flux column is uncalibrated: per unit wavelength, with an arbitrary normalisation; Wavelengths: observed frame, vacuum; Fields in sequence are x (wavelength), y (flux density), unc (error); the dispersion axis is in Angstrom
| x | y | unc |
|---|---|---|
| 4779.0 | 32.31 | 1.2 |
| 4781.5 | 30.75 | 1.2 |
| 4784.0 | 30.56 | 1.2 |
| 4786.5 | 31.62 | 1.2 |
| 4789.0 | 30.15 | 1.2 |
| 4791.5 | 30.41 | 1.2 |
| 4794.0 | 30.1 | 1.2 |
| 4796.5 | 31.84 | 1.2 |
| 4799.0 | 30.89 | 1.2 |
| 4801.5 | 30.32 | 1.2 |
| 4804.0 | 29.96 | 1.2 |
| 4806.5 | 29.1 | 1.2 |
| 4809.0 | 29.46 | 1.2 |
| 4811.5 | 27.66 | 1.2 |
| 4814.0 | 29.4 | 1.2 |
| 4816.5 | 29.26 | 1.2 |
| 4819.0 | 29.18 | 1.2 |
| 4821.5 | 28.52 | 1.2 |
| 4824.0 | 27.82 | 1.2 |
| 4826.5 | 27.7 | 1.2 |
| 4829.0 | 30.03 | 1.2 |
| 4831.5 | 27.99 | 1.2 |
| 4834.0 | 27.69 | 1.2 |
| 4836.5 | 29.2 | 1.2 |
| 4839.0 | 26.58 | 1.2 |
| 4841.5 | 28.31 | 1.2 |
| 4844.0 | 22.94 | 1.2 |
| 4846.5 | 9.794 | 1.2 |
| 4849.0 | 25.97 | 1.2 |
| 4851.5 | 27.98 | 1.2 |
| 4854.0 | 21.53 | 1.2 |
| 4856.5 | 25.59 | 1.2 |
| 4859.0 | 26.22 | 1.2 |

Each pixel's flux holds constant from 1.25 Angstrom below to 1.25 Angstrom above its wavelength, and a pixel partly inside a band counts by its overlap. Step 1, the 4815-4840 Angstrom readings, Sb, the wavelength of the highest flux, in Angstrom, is 4829.0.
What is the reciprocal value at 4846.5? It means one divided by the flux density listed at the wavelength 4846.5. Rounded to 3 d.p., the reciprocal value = 0.102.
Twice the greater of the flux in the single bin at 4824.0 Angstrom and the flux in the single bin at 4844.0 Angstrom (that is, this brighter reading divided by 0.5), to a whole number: 56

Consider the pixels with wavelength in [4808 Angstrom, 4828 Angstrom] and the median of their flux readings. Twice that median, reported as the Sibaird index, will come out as 58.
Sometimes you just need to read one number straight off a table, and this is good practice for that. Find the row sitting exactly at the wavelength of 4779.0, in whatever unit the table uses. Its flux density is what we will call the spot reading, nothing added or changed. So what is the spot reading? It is 32.31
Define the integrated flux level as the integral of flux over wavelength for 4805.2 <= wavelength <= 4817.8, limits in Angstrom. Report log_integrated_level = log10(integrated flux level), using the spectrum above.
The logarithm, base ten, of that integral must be 2.56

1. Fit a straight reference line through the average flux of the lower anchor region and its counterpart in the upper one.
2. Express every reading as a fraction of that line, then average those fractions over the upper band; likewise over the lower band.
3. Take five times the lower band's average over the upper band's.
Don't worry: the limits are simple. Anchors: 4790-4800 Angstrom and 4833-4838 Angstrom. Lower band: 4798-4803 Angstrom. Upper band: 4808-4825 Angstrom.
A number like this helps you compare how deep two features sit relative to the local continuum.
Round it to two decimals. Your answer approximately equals 5.15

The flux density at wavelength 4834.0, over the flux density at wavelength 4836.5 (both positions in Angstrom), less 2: -1.1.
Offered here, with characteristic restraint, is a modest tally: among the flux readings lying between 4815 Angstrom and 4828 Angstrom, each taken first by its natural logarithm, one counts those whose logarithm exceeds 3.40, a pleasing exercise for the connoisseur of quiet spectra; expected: 0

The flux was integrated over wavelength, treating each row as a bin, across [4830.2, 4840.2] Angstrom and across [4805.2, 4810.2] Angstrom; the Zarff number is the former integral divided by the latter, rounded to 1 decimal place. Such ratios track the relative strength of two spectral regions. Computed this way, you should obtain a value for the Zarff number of 1.9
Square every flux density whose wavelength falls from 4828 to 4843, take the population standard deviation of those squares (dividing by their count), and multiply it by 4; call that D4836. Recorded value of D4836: 249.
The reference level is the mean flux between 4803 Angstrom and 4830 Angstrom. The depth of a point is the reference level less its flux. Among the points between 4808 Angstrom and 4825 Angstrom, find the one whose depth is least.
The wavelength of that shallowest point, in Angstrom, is 4809.0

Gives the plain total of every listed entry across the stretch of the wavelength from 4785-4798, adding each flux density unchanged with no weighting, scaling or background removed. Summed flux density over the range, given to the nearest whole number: 154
